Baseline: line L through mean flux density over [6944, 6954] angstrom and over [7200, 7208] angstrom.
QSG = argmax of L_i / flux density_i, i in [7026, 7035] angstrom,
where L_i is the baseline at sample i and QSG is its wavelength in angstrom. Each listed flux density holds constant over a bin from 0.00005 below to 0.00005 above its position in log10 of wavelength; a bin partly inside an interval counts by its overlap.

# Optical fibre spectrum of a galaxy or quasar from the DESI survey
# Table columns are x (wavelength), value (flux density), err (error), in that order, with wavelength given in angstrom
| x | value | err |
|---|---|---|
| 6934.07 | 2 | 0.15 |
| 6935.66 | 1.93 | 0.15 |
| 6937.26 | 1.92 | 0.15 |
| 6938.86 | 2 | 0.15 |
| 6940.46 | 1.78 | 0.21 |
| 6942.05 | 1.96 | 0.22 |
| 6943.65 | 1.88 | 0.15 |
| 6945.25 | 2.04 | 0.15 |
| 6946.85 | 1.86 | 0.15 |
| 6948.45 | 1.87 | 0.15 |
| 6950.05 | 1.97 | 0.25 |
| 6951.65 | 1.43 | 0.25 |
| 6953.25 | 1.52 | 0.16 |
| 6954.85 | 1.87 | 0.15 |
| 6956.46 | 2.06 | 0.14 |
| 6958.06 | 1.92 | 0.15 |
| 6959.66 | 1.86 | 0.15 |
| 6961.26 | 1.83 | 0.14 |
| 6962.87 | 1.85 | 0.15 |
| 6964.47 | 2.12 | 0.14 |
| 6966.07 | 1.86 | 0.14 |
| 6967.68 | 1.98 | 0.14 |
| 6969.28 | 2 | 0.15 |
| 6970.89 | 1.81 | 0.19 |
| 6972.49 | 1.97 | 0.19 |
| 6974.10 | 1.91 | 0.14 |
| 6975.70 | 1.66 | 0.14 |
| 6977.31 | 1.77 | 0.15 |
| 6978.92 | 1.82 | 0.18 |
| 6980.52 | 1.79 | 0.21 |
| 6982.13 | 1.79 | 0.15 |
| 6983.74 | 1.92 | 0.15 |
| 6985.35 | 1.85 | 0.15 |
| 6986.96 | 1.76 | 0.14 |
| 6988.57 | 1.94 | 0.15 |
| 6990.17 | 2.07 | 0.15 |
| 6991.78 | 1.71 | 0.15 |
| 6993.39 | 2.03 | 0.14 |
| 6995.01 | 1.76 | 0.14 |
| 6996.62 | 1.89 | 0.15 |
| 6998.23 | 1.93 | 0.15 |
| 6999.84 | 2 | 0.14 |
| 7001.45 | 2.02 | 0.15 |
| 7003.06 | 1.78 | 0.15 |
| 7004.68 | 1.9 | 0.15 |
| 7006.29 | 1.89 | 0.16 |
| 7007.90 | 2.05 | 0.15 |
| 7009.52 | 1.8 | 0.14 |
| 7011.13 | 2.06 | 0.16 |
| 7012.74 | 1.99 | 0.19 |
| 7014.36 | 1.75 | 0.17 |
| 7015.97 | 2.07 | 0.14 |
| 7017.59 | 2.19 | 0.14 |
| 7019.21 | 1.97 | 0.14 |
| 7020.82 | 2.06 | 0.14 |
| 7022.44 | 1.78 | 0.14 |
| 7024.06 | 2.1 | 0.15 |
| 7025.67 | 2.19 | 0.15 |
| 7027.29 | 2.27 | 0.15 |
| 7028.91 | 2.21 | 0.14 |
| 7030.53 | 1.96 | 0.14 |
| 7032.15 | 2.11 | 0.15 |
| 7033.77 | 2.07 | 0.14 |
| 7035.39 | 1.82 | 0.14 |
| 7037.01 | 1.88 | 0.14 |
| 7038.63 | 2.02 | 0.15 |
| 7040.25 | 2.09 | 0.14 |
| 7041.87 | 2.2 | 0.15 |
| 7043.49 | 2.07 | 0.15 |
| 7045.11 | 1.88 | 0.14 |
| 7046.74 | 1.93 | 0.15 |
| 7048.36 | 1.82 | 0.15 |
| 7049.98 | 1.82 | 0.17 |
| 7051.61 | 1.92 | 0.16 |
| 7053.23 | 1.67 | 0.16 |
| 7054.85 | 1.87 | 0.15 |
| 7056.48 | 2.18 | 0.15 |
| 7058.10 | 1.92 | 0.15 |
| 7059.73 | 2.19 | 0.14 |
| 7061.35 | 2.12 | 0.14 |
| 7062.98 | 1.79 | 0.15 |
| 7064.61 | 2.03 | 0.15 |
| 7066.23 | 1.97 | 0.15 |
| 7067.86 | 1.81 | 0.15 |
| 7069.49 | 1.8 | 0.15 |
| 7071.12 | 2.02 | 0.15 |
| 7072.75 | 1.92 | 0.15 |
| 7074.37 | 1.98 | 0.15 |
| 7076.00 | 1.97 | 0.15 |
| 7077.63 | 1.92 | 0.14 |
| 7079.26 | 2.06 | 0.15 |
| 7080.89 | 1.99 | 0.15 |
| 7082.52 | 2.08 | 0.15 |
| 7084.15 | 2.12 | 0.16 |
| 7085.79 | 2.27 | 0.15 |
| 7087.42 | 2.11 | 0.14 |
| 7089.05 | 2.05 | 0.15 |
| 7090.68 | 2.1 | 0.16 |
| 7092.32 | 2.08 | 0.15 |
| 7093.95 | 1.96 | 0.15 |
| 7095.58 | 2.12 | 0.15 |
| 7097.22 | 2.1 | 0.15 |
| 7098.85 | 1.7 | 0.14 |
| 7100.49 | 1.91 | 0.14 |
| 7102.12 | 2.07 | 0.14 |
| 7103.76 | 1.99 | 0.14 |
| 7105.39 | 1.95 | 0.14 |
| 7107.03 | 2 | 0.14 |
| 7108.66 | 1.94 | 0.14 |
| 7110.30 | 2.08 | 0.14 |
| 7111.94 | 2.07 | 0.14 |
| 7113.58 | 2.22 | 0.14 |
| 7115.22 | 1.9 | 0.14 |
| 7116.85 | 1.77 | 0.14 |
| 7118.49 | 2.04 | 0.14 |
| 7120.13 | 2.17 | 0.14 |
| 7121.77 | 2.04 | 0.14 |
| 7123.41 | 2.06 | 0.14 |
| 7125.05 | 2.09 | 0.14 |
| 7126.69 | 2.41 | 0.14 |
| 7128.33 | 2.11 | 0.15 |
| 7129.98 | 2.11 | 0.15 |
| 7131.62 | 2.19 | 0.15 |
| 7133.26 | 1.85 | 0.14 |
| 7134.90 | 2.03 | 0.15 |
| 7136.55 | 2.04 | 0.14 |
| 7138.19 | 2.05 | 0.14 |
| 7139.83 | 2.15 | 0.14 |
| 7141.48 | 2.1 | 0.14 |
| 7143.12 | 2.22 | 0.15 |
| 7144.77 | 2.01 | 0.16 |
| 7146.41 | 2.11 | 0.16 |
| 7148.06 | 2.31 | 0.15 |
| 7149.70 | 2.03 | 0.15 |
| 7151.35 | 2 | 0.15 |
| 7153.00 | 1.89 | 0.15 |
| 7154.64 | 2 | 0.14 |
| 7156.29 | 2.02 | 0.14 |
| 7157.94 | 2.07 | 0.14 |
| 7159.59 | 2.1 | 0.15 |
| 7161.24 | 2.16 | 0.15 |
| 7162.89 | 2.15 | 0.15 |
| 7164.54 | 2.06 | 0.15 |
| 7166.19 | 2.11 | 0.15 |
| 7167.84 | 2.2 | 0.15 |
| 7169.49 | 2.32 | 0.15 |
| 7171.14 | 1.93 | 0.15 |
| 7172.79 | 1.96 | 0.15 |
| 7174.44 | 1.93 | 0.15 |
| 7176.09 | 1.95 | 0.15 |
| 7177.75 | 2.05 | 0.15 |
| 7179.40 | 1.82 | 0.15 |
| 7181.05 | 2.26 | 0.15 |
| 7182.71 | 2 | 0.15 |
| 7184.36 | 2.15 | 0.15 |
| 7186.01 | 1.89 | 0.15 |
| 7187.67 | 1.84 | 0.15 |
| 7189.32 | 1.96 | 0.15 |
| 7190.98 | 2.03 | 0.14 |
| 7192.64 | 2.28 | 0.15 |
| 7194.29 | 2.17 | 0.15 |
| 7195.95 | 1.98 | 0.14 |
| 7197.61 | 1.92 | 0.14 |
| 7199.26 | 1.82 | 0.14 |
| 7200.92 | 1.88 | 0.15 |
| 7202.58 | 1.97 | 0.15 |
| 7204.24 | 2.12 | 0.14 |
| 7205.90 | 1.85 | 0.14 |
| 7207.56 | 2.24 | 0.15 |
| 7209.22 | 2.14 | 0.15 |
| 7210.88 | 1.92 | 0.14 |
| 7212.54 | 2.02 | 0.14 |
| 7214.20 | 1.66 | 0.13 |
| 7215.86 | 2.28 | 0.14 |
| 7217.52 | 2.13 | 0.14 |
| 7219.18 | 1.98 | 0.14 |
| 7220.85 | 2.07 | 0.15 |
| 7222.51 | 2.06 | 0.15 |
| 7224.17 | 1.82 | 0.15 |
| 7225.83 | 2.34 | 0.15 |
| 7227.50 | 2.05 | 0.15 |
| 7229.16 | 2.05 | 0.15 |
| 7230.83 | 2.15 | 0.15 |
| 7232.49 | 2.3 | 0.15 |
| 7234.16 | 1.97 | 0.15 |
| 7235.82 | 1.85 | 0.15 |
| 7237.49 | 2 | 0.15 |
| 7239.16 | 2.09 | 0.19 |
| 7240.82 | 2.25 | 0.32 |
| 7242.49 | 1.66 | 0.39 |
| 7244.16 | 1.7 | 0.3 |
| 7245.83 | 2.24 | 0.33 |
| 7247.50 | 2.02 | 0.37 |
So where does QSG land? 7030.53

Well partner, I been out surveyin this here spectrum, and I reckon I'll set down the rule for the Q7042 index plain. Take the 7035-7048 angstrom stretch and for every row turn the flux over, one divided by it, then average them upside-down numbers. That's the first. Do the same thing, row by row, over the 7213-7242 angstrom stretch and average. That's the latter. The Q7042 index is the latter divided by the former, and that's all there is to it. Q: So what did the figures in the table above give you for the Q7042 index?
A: 0.97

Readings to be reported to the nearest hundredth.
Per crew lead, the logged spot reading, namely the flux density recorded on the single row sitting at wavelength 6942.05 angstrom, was 1.96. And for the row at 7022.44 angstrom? 1.78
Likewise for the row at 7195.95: 1.98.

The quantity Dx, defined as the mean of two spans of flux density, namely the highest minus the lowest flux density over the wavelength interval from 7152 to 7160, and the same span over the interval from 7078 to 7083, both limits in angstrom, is 0.15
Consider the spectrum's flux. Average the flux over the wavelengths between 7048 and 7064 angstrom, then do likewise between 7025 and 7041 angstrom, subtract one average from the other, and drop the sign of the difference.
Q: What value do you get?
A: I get 0.13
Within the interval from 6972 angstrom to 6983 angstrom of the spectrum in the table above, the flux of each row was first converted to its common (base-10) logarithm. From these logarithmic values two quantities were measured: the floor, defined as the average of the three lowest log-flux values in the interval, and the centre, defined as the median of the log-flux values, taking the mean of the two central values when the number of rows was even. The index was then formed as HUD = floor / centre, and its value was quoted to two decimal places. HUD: 0.95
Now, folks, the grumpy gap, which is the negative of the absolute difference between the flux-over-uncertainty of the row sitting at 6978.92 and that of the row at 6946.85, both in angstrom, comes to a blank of -2.3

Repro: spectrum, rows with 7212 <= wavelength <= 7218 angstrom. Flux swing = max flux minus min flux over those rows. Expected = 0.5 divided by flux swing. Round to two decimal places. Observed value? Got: 0.81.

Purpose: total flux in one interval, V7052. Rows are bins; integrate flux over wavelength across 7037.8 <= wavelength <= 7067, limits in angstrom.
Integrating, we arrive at 57.6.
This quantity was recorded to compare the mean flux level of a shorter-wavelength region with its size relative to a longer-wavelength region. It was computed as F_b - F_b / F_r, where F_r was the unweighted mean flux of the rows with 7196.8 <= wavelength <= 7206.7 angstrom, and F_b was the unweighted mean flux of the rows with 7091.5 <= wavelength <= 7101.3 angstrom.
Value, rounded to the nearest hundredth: 0.95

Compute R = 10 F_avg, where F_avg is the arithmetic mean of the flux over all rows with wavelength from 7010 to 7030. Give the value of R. 20.5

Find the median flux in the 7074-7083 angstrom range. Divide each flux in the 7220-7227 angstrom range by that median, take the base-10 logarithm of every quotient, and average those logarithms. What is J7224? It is 0.017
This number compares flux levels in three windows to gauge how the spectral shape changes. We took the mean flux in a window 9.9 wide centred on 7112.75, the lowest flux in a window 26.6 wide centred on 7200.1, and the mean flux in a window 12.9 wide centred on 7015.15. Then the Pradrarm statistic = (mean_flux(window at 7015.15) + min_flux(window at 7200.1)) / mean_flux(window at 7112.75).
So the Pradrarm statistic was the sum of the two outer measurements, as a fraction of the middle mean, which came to 1.91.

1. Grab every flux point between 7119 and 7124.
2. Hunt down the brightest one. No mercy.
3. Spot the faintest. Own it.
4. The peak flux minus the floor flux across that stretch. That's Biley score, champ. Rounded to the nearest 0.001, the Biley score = 0.130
